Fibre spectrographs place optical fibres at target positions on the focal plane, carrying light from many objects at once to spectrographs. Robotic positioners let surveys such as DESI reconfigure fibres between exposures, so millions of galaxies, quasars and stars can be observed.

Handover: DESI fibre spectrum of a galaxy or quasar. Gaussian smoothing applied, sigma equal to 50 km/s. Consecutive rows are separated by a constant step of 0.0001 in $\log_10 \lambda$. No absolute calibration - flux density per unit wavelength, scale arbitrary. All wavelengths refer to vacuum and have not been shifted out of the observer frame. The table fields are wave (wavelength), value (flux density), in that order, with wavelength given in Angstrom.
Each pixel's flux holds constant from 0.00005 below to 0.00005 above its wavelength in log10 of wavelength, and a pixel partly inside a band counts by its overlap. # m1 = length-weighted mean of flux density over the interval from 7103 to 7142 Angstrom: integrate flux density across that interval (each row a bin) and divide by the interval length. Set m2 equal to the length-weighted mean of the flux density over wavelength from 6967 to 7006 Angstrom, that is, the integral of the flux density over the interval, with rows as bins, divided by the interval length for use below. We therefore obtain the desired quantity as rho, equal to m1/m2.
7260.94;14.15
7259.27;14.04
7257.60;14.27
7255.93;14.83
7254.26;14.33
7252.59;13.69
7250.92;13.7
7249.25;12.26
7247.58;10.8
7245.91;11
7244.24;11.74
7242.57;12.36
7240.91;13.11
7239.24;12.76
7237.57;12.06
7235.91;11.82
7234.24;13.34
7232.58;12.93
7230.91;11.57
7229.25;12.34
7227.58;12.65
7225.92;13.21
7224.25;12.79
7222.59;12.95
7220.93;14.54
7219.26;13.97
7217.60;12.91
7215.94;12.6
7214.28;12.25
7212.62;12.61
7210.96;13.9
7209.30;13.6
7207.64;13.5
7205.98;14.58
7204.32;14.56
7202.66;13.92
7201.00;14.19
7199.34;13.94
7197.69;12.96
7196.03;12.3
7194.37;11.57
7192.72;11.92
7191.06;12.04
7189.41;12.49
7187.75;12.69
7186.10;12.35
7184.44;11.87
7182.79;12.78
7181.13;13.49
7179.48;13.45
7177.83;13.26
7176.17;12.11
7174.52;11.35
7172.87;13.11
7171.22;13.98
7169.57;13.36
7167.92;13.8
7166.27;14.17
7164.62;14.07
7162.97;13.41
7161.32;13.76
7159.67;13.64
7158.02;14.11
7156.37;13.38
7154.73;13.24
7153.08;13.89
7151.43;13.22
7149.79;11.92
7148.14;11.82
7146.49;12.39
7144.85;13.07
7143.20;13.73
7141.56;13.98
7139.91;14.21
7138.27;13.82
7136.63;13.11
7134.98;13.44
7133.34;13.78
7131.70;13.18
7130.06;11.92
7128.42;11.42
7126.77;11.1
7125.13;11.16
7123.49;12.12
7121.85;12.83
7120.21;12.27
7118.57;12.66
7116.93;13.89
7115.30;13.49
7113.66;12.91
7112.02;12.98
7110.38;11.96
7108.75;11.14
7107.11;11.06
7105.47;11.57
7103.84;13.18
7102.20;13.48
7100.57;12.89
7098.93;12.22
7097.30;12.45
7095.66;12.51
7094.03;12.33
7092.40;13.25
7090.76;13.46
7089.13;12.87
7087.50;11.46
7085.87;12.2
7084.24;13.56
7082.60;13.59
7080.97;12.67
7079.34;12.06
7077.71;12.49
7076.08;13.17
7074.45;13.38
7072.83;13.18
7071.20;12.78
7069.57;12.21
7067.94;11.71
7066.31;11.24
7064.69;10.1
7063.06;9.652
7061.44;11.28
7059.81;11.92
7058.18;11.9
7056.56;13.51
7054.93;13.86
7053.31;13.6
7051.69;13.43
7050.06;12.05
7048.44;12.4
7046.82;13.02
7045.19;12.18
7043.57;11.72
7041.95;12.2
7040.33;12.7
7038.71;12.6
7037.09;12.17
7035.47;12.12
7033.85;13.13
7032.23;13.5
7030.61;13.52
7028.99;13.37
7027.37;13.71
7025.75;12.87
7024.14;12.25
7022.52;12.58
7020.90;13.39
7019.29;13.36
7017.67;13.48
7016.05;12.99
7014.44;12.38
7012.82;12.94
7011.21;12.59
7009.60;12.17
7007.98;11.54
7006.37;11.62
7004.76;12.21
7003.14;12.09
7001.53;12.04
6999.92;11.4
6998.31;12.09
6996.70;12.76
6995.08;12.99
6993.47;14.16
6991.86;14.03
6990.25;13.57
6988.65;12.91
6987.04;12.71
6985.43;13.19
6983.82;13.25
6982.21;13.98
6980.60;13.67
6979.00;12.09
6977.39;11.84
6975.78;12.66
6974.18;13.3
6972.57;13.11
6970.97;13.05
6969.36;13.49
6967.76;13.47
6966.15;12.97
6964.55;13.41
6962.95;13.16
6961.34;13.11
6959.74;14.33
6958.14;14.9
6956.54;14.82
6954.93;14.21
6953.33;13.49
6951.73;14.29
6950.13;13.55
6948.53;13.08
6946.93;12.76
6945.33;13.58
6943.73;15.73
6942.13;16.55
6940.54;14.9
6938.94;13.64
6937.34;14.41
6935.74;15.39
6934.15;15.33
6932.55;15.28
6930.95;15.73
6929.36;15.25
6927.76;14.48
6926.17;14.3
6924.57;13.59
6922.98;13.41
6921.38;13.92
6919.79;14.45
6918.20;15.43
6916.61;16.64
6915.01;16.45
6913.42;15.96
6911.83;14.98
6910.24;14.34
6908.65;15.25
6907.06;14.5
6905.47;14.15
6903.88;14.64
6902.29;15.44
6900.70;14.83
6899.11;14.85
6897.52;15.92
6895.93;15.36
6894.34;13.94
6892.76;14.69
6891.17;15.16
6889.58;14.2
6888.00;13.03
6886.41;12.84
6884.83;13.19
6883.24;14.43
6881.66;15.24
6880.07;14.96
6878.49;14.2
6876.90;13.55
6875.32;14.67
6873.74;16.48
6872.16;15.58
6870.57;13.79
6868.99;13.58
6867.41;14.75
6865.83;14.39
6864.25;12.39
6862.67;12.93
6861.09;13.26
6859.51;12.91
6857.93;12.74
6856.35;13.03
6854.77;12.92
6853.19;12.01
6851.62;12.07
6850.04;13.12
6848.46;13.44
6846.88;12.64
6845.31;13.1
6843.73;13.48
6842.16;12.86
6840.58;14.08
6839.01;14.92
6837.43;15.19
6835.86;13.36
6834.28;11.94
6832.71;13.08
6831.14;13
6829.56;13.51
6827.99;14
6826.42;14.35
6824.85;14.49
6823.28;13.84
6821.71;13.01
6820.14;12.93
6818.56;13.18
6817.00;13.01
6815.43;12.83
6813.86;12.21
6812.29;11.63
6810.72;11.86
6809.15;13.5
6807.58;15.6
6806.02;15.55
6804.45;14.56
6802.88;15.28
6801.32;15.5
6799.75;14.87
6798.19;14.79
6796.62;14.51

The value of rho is 0.98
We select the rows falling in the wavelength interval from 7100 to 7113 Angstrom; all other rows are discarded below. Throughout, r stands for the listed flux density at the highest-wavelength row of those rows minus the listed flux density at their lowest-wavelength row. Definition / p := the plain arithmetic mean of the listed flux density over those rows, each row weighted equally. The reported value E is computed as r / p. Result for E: 0.01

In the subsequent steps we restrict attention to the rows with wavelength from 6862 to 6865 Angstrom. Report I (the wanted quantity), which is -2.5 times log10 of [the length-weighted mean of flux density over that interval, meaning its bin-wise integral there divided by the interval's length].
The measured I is -2.76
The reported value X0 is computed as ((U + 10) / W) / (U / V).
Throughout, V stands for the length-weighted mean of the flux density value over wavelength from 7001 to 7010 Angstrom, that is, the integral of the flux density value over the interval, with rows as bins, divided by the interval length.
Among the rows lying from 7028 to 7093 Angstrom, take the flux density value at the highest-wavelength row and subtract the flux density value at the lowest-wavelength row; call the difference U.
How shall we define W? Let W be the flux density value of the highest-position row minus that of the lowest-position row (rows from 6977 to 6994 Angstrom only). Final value -423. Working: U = -0.1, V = 11.9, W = 2.3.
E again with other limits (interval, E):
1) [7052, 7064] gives -0.32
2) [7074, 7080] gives -0.10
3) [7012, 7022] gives 0.03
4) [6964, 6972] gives -0.03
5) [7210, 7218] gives -0.08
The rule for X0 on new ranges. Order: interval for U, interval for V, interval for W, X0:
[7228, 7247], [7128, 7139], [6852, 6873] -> -24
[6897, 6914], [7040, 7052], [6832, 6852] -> -3084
